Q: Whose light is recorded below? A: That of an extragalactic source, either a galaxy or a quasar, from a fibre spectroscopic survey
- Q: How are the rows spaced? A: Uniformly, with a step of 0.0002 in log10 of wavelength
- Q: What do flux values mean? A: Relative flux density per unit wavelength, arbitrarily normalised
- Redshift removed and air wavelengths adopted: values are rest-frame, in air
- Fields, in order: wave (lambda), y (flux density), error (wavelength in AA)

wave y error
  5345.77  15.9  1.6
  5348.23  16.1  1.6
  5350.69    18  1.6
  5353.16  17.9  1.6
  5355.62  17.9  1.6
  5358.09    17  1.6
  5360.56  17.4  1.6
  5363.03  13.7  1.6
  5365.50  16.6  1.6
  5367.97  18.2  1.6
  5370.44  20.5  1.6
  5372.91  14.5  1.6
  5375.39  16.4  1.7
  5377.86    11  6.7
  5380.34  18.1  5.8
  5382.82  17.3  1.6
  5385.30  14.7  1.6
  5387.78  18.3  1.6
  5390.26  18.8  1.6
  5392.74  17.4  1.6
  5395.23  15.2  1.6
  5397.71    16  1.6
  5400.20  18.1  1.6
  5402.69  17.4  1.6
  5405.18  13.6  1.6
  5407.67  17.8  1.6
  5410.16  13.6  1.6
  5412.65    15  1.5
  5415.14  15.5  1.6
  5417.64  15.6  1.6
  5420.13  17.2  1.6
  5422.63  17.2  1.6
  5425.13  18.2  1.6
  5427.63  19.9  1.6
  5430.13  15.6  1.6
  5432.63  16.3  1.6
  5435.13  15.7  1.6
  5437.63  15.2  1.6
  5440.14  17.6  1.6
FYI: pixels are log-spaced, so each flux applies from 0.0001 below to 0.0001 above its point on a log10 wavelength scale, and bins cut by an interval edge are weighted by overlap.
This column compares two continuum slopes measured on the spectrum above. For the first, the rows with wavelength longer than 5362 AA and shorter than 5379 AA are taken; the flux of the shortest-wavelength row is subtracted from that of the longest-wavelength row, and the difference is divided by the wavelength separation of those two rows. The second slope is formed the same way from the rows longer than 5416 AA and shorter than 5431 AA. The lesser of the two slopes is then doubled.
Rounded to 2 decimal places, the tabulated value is -0.36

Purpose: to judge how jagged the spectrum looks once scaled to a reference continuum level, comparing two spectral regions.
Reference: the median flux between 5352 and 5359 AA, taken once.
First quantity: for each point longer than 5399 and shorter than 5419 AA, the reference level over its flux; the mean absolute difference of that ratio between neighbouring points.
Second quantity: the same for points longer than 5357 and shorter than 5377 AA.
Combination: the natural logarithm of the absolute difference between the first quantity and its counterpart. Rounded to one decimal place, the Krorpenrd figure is -4.0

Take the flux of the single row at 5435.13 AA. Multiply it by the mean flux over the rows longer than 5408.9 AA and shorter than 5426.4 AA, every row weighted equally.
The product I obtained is 252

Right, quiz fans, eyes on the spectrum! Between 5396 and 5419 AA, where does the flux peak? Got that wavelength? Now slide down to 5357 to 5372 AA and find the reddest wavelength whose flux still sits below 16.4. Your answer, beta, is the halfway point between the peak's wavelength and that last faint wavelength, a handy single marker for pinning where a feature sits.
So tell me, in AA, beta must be 5381.6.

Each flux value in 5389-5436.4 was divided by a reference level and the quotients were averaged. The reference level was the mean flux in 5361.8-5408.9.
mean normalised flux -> 1.00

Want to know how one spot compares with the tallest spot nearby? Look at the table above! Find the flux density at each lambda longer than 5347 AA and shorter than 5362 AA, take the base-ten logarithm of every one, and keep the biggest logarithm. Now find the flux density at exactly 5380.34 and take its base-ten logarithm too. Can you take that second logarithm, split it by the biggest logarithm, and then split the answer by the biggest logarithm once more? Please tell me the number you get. 0.80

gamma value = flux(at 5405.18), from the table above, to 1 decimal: 13.6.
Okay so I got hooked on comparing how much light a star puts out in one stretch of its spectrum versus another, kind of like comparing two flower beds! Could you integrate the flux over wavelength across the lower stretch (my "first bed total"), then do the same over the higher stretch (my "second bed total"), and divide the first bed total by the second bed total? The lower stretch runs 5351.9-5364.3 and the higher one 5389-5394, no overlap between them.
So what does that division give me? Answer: 2.3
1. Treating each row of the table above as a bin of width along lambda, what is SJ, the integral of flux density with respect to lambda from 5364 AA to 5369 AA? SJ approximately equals 86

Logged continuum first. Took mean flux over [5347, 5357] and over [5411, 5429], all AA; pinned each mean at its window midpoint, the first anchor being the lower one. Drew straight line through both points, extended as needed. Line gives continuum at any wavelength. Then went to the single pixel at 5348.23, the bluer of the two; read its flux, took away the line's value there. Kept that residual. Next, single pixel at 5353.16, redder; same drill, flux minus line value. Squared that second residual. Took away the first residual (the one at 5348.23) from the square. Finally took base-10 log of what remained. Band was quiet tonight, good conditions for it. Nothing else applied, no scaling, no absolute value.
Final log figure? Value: 0.20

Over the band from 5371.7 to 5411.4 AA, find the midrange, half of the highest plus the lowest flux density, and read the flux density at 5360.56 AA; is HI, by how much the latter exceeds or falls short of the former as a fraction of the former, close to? 0.168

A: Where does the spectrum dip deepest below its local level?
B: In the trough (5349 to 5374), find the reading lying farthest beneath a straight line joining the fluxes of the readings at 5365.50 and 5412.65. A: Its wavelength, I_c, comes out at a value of 5363.03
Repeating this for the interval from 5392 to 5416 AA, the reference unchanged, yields 5405.18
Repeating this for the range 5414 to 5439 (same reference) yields 5415.14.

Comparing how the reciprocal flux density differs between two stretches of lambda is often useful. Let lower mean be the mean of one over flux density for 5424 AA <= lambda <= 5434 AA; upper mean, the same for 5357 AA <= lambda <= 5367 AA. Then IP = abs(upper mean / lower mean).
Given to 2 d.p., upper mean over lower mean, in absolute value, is 1.08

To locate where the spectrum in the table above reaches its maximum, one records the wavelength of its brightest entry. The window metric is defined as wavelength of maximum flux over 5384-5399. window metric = 5390.26 AA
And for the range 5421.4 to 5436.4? 5427.63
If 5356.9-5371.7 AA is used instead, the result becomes 5370.44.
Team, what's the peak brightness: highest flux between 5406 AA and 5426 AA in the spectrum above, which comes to 18.2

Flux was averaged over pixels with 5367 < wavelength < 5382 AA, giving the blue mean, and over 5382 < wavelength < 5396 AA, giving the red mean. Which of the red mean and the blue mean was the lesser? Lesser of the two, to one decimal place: 16.4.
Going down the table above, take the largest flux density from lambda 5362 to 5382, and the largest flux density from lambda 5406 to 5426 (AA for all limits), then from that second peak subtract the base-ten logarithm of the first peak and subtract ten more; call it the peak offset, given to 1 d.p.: 6.9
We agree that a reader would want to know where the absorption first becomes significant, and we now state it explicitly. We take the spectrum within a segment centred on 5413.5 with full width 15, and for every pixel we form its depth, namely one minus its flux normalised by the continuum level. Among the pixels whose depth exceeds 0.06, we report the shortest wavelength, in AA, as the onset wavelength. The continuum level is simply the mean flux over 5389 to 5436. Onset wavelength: 5410.16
